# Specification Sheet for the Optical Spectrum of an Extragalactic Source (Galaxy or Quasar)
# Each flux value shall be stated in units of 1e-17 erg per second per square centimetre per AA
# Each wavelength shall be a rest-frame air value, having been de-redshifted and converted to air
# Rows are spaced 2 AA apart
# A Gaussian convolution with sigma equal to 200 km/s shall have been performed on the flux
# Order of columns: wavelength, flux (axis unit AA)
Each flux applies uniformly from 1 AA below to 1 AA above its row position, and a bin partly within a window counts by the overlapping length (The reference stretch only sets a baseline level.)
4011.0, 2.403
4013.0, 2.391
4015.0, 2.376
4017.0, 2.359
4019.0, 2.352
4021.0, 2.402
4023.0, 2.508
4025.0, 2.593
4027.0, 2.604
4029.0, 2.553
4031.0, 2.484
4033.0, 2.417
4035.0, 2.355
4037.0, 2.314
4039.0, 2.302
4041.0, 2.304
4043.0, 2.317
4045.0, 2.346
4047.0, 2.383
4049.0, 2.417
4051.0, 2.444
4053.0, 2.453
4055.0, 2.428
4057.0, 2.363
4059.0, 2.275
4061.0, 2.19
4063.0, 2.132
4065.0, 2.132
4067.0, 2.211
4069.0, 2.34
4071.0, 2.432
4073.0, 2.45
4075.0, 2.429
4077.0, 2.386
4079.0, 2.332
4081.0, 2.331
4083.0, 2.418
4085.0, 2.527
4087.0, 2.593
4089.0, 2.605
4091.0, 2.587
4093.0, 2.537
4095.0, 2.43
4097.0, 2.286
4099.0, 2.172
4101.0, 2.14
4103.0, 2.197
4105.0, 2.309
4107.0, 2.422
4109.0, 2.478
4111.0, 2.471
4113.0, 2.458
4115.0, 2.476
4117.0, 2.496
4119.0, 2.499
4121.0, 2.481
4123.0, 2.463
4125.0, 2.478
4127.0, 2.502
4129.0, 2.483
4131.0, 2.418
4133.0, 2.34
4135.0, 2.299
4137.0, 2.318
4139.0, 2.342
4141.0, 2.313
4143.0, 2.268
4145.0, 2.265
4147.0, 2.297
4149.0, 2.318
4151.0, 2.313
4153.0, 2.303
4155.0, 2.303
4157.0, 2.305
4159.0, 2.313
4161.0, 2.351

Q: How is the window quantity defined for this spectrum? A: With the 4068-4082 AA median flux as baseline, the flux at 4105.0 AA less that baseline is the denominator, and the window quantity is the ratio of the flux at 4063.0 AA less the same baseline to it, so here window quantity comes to 3.3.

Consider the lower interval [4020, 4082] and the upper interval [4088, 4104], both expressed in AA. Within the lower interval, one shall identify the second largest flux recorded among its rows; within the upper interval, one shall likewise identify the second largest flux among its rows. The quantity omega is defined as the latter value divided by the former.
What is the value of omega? 1.00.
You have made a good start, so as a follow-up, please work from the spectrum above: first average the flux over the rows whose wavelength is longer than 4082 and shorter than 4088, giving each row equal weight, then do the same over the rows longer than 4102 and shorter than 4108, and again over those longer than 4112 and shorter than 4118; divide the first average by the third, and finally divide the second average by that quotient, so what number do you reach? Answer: 2.3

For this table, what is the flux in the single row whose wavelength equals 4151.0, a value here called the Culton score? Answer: 2.313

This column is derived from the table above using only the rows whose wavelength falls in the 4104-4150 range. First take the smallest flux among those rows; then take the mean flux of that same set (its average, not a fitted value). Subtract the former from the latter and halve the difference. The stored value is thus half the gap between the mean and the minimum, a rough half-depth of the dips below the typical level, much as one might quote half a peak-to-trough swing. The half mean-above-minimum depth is 0.07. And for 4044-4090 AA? 0.12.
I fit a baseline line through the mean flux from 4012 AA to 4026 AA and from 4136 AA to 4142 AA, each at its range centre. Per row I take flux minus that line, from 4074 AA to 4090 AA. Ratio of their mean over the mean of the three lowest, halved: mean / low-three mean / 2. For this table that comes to -1.57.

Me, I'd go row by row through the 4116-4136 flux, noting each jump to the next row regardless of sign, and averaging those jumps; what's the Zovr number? 0.031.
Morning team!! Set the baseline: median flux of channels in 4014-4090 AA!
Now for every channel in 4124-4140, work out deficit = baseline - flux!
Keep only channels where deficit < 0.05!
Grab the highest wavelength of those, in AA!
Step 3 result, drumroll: 4139.0 AA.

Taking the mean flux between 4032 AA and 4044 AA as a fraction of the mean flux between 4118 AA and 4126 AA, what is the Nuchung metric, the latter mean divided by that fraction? 2.63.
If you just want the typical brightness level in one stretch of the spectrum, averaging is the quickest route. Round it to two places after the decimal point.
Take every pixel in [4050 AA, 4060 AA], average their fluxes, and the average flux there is 2.39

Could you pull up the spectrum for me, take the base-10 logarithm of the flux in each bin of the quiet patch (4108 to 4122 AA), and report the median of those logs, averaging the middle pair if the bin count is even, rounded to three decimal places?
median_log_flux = 0.394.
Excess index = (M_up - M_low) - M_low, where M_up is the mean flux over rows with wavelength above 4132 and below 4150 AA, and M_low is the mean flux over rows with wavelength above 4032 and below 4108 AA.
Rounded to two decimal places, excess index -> -2.41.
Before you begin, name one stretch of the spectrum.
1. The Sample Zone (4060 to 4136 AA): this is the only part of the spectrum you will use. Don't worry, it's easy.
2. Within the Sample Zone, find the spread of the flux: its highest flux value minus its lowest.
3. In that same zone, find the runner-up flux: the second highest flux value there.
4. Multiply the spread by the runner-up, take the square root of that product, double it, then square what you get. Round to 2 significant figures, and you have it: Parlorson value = 4.9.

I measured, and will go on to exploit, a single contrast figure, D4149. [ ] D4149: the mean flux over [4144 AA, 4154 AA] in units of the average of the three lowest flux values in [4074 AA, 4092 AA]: 0.98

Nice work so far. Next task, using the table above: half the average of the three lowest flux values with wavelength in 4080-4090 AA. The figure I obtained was 1.21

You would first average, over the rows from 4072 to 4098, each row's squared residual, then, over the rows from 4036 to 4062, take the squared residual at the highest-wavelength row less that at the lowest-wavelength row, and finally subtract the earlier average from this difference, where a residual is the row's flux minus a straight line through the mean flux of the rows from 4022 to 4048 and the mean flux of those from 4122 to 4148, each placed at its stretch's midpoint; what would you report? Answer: 0.022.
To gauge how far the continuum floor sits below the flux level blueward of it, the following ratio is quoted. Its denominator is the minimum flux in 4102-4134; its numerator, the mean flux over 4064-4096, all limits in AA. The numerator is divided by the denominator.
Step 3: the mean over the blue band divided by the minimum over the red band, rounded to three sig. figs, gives 1.10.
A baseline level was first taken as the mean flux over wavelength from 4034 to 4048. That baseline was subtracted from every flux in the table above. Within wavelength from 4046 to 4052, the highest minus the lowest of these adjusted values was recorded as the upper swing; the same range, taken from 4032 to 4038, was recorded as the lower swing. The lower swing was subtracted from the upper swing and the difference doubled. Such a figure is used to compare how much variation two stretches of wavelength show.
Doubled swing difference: -0.1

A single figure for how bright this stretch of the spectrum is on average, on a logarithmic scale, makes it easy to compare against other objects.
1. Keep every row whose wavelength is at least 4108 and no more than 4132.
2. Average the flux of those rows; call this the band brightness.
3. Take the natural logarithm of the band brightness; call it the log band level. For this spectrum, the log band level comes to 0.91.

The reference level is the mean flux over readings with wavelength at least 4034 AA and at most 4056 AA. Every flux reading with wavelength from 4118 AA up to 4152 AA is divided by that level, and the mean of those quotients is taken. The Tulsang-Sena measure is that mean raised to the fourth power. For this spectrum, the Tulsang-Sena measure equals 1.01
